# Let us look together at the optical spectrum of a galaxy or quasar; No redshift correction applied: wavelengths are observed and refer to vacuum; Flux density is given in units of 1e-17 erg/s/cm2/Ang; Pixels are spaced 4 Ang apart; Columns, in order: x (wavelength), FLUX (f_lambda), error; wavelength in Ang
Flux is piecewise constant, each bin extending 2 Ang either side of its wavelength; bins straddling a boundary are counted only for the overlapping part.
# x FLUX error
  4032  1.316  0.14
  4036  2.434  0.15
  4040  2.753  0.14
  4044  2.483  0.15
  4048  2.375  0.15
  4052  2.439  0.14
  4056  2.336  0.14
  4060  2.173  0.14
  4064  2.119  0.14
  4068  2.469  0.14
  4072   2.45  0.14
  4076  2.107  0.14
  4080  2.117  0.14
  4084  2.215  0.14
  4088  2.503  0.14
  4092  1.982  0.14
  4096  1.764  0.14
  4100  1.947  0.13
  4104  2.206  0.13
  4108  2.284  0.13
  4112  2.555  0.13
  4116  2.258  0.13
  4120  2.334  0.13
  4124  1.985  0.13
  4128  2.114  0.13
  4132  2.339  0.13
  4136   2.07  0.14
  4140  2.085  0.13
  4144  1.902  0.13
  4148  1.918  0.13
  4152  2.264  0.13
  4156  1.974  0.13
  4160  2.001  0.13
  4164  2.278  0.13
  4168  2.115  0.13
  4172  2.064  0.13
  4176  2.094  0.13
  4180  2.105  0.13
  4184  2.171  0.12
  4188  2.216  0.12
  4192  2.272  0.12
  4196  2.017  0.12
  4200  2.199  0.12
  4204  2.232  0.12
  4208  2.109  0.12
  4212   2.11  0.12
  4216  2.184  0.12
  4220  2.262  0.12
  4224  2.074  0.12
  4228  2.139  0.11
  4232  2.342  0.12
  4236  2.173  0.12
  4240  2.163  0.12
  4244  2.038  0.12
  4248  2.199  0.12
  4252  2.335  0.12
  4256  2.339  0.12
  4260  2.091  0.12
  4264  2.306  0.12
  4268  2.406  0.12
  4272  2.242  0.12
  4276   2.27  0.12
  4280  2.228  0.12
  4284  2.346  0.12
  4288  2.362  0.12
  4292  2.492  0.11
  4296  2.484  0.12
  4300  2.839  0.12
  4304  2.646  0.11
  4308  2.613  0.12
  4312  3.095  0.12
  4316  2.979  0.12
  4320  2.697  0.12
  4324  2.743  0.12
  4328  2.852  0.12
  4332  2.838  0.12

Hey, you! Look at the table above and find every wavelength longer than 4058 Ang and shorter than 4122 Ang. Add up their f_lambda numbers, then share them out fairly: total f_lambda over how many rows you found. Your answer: 2.218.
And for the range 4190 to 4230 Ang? 2.160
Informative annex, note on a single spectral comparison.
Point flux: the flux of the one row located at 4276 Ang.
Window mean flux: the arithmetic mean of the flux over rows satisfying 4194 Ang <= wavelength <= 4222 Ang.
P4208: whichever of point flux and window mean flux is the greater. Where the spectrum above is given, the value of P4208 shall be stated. 2.3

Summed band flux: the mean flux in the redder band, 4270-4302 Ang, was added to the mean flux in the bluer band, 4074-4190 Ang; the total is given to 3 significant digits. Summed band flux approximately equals 4.54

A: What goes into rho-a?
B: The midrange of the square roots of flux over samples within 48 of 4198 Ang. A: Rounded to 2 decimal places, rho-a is 1.47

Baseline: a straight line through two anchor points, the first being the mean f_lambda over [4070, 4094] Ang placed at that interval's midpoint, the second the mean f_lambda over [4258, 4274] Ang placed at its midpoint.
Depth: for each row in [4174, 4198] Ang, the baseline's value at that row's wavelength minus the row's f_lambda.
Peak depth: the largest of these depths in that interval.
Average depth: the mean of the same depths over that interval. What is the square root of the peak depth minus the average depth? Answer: 0.361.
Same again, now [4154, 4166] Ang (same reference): 0.331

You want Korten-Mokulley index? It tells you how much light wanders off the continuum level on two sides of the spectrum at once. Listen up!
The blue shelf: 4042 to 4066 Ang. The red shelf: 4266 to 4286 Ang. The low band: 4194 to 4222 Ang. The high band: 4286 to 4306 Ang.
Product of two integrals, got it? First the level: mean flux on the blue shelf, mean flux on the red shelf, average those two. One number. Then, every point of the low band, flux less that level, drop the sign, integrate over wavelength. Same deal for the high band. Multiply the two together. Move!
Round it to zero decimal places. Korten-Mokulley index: 22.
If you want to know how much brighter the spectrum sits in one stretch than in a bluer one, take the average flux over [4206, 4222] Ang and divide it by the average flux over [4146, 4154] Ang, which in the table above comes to 1.04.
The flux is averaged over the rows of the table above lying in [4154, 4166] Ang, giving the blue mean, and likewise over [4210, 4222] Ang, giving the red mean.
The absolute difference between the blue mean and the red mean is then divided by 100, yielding 0.0010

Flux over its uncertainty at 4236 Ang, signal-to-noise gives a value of 18.1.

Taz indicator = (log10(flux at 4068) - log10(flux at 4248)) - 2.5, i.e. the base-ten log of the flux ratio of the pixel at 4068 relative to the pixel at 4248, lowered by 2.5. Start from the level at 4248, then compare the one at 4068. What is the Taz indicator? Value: -2.45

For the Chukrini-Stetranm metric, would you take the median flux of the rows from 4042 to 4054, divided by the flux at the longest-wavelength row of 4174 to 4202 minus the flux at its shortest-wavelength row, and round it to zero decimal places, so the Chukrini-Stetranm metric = 23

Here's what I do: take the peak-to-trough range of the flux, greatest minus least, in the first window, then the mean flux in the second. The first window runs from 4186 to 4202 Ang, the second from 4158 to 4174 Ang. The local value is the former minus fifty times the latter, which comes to -105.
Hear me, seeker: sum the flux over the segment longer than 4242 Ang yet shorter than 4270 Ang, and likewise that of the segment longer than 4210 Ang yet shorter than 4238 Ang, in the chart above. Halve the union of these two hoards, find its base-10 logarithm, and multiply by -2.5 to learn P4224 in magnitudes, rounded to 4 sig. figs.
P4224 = -2.976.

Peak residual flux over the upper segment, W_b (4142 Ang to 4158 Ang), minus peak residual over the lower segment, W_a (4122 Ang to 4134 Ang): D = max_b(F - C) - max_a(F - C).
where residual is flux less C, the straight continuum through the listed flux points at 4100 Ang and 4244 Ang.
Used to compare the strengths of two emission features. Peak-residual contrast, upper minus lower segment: -0.09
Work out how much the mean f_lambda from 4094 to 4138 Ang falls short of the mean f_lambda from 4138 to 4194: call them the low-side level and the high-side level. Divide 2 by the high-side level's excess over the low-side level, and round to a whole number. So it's -31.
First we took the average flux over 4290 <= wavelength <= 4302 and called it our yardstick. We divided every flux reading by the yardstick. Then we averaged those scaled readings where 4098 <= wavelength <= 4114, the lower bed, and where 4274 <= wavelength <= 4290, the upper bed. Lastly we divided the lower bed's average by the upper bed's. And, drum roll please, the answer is 0.977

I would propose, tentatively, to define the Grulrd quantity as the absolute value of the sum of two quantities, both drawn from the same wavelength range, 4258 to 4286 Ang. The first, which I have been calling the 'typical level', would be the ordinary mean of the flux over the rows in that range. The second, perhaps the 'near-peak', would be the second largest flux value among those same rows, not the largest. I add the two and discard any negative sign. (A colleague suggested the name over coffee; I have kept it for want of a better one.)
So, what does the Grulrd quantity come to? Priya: 4.6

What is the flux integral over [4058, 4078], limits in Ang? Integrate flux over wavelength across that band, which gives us 45.3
